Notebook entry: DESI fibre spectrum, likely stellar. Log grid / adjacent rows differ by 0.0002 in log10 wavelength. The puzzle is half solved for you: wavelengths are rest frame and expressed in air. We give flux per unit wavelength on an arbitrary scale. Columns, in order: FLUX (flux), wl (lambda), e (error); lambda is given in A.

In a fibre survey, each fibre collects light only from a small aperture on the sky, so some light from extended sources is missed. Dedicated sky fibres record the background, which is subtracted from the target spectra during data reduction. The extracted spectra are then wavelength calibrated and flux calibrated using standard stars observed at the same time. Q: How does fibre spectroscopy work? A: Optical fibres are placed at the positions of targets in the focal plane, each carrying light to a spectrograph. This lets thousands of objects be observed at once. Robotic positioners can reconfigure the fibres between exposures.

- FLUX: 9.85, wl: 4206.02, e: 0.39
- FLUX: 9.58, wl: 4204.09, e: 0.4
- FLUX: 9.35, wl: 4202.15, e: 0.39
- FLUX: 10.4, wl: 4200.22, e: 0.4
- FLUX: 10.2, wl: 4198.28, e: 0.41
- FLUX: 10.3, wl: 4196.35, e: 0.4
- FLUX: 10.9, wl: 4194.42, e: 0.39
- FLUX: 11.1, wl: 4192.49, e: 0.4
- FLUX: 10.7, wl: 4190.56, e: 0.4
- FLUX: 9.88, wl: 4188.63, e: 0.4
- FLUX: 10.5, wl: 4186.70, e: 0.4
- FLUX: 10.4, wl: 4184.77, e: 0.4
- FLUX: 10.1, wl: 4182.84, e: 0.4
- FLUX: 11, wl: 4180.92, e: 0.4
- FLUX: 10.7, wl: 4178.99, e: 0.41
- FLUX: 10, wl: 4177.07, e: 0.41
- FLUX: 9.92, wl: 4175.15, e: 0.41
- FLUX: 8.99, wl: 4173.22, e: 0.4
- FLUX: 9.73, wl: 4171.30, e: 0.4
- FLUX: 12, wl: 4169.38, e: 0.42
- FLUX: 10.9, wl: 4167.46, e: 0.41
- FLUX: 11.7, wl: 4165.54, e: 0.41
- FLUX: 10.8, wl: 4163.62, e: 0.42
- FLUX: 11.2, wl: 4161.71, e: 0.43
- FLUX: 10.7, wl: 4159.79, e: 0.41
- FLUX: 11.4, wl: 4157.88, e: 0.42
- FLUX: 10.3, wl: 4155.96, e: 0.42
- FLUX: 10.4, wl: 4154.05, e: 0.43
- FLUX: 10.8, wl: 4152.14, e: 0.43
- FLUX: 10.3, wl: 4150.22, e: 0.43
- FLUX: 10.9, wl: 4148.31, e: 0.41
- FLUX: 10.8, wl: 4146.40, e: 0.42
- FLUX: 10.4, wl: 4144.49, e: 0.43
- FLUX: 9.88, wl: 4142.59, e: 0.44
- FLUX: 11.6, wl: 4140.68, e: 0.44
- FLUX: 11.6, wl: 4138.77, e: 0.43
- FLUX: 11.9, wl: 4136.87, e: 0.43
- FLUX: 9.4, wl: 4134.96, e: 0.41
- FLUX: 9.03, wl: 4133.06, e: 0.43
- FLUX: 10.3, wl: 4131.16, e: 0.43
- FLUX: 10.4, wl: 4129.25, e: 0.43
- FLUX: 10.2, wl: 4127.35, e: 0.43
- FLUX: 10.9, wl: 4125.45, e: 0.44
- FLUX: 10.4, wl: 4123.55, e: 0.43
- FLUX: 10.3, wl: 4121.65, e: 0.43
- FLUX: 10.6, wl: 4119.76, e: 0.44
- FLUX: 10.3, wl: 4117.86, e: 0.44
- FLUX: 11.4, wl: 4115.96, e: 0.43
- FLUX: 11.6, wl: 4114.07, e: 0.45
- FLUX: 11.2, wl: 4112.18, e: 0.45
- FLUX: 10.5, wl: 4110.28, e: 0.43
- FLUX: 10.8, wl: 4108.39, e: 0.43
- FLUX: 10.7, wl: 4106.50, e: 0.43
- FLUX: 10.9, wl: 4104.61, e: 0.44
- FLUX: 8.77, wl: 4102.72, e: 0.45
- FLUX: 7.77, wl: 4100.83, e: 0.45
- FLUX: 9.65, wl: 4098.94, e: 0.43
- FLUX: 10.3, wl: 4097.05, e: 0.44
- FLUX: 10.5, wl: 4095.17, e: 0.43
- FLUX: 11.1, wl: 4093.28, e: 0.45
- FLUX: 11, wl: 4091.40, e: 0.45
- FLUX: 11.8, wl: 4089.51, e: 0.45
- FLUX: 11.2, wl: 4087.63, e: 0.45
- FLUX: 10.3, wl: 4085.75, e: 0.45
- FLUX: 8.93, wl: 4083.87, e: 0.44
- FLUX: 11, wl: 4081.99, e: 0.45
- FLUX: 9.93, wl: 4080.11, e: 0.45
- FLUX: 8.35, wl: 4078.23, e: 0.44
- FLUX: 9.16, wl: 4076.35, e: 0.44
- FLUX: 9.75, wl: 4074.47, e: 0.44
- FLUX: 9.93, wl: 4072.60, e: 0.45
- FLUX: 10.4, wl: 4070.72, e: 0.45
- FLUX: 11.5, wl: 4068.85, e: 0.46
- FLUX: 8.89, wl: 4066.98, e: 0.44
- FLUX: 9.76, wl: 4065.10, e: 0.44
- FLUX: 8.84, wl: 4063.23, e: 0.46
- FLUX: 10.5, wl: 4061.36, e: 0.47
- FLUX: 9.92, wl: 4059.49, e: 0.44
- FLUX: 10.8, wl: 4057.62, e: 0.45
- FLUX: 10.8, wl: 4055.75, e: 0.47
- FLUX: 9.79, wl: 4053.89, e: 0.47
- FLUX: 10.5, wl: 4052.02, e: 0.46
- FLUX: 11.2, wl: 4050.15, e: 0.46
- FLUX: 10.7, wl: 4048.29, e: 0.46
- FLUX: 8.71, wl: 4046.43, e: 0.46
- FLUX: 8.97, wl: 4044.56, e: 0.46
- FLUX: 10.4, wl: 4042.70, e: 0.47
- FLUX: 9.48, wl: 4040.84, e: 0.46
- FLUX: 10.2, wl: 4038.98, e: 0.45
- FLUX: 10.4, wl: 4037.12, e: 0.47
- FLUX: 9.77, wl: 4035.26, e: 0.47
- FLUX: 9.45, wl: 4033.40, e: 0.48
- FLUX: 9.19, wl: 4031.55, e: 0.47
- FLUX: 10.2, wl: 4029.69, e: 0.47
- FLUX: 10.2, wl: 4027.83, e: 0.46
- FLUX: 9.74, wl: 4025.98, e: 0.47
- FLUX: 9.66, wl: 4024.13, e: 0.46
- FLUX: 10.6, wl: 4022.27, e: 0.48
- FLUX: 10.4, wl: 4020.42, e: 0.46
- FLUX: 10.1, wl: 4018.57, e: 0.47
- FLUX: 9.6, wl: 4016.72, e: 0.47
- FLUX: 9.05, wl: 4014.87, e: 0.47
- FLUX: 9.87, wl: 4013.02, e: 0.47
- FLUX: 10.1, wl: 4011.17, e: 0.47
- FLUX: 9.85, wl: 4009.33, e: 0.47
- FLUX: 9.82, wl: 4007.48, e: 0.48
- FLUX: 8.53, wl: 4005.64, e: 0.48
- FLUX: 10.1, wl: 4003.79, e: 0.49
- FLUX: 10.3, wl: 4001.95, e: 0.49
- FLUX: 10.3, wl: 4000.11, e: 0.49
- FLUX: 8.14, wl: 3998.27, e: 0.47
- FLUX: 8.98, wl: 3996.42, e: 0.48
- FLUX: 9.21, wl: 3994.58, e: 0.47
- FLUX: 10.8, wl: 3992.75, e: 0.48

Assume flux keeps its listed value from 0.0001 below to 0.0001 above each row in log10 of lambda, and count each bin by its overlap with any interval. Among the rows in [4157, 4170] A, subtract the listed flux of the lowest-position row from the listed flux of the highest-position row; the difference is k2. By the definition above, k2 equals 0.6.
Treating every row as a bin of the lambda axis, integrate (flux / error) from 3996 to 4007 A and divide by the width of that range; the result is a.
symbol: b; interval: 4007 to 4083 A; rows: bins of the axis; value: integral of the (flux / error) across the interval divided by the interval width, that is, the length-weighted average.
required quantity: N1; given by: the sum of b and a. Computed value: 41.1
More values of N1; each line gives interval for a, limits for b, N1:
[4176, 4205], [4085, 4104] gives 48.9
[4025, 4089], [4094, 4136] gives 45.5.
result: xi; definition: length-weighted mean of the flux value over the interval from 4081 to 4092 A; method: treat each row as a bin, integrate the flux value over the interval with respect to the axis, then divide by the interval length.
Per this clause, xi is 10.7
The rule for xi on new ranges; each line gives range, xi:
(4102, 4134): 10.5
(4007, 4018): 9.7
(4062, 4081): 9.7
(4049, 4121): 10.3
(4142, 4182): 10.6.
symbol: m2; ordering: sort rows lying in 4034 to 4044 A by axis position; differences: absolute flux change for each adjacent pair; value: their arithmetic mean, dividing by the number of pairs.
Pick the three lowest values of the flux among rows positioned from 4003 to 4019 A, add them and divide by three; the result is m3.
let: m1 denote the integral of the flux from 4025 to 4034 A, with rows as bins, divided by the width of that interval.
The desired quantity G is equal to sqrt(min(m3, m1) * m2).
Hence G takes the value 2.4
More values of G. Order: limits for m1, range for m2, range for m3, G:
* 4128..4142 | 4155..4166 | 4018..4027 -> 2.7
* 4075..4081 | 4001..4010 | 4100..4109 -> 2.6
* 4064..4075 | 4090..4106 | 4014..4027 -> 3.0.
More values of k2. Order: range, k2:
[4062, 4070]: 2.7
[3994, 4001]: 1.1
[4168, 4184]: -1.9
